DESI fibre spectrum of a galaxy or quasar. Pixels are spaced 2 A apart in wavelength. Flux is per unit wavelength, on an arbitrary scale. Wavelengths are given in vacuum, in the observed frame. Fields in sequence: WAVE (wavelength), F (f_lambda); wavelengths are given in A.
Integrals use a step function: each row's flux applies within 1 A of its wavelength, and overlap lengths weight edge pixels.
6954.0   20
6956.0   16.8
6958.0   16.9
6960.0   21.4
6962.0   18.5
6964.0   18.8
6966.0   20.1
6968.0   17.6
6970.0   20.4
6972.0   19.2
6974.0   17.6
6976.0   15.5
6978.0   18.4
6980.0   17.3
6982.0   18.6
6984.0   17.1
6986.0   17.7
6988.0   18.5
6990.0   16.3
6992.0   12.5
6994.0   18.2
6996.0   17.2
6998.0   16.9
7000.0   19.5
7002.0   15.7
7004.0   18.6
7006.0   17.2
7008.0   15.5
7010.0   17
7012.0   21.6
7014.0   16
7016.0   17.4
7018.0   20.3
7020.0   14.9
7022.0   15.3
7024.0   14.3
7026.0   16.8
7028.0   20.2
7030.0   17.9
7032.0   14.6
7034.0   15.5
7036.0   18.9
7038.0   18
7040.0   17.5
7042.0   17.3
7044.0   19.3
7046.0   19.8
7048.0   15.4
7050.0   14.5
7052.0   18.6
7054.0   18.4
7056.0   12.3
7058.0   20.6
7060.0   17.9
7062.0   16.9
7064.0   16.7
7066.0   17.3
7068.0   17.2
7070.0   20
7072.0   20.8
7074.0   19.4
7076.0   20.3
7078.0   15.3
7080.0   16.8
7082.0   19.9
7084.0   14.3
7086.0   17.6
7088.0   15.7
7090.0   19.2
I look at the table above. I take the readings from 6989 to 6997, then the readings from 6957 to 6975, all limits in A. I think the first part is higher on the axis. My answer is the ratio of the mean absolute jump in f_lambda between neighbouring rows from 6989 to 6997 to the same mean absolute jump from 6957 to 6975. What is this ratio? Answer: 1.64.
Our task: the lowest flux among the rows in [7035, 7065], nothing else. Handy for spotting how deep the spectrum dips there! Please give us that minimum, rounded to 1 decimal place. 12.3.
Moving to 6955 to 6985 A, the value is 15.5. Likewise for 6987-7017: 12.5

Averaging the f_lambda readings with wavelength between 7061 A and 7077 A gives 18.6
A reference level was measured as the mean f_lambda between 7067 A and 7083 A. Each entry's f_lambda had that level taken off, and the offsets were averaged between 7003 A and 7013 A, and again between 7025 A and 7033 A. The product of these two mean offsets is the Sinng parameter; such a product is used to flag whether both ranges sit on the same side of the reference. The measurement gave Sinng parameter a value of 1.0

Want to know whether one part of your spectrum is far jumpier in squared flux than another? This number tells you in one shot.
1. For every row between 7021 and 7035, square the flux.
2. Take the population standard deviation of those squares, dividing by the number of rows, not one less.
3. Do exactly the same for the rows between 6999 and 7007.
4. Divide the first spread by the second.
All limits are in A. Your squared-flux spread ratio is 1.3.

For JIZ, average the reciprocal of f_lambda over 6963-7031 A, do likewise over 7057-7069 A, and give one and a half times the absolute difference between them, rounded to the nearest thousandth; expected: 0.002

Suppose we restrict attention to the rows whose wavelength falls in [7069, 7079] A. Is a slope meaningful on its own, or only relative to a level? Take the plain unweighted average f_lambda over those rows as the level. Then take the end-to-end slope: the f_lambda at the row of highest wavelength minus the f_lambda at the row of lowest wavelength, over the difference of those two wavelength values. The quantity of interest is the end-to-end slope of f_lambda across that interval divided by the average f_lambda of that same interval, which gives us -0.03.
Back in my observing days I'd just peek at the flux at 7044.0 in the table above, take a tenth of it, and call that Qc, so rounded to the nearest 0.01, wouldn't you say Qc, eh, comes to 1.93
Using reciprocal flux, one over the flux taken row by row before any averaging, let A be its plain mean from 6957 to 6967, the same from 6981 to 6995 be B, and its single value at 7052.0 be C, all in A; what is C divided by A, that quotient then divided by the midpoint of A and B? 18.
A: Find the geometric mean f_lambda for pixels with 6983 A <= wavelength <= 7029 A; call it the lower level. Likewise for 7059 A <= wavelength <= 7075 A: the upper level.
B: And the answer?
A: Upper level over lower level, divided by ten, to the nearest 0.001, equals 0.107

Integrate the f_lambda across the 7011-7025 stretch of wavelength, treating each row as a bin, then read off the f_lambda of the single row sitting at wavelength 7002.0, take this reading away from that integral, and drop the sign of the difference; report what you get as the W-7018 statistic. 224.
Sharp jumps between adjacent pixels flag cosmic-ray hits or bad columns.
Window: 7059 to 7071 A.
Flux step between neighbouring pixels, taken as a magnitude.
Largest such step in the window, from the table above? 2.8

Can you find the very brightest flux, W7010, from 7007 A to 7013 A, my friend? 21.6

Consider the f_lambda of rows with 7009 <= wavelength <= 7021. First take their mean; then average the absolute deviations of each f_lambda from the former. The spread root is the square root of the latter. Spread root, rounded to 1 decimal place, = 1.4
